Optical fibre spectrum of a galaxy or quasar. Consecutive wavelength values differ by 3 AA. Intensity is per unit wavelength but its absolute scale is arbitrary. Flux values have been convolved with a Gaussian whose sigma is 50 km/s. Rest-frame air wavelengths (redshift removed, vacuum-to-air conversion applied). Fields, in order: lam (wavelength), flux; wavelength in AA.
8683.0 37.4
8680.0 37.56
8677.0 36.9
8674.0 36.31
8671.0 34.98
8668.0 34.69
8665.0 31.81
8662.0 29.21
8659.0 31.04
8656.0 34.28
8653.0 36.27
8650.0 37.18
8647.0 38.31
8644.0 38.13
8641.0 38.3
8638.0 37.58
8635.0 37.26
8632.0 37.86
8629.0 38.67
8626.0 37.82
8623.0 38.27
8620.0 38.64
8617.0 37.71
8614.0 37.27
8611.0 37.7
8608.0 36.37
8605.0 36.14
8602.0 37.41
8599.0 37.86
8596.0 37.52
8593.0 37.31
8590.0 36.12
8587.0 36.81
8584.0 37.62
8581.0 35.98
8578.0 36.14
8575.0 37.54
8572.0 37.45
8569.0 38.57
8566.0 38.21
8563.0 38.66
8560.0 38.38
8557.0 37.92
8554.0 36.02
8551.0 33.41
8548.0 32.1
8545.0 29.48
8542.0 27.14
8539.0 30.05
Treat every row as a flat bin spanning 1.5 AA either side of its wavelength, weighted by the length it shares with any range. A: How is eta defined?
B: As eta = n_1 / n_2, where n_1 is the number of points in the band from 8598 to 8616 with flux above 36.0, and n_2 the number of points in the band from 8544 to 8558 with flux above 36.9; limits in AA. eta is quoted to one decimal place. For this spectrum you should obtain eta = 6.0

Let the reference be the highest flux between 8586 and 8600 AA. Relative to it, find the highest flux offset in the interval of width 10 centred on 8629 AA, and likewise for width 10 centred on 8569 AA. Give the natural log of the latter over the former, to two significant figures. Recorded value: -0.13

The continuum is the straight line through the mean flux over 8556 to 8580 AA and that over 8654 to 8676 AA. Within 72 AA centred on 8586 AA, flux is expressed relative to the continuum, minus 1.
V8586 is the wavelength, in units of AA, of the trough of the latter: 8551.0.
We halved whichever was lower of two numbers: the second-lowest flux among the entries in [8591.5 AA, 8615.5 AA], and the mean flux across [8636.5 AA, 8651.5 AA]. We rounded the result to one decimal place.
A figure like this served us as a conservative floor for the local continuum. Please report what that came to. 18.2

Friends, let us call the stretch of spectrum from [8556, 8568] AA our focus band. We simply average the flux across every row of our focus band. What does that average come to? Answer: 38.3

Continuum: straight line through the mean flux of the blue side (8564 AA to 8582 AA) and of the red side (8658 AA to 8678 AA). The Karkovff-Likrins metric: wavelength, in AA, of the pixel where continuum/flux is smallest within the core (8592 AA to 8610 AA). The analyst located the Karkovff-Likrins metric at 8599.0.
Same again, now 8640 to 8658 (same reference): 8647.0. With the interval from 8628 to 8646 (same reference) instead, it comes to 8641.0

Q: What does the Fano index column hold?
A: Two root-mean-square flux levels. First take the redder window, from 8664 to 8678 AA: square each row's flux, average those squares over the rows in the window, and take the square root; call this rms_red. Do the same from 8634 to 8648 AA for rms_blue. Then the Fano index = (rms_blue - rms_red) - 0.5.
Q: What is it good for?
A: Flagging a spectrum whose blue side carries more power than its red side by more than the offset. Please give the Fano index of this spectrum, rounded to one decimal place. 2.4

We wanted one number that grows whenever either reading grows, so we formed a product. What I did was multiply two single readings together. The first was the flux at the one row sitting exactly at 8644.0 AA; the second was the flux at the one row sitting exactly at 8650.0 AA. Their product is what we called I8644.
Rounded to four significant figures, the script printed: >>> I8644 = 1418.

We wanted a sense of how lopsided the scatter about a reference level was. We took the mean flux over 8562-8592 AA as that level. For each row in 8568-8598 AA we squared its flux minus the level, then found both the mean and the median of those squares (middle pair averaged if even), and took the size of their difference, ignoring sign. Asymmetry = 0.5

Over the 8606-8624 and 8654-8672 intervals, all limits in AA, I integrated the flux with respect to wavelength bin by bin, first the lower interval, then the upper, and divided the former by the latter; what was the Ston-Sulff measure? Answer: 1.15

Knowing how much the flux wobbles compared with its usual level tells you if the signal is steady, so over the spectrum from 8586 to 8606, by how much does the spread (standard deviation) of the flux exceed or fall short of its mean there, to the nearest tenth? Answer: -36.4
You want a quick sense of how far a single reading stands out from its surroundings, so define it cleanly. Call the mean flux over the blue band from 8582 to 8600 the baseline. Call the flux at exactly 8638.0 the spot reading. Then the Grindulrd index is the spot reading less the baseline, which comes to 0.4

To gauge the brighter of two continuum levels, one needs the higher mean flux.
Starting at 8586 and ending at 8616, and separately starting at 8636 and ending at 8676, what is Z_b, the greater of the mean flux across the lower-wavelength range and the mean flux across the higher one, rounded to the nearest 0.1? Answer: 37.1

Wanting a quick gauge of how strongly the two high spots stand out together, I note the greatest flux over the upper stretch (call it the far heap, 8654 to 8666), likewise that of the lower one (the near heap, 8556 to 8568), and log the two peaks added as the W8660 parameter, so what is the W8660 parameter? 72.9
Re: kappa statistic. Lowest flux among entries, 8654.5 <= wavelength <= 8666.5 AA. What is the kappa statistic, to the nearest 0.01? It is 29.21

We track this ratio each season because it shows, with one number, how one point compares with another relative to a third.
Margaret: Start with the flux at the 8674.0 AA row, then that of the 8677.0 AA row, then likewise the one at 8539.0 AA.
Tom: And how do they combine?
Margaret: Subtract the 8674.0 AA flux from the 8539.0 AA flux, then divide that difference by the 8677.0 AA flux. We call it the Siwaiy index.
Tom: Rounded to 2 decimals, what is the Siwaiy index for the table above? -0.17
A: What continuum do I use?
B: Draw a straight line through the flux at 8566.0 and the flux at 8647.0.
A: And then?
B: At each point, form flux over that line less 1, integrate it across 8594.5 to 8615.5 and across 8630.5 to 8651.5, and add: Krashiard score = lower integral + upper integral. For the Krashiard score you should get -0.86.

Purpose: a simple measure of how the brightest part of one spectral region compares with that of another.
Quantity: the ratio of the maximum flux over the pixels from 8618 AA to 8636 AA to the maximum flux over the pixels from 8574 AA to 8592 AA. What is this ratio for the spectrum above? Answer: 1.03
